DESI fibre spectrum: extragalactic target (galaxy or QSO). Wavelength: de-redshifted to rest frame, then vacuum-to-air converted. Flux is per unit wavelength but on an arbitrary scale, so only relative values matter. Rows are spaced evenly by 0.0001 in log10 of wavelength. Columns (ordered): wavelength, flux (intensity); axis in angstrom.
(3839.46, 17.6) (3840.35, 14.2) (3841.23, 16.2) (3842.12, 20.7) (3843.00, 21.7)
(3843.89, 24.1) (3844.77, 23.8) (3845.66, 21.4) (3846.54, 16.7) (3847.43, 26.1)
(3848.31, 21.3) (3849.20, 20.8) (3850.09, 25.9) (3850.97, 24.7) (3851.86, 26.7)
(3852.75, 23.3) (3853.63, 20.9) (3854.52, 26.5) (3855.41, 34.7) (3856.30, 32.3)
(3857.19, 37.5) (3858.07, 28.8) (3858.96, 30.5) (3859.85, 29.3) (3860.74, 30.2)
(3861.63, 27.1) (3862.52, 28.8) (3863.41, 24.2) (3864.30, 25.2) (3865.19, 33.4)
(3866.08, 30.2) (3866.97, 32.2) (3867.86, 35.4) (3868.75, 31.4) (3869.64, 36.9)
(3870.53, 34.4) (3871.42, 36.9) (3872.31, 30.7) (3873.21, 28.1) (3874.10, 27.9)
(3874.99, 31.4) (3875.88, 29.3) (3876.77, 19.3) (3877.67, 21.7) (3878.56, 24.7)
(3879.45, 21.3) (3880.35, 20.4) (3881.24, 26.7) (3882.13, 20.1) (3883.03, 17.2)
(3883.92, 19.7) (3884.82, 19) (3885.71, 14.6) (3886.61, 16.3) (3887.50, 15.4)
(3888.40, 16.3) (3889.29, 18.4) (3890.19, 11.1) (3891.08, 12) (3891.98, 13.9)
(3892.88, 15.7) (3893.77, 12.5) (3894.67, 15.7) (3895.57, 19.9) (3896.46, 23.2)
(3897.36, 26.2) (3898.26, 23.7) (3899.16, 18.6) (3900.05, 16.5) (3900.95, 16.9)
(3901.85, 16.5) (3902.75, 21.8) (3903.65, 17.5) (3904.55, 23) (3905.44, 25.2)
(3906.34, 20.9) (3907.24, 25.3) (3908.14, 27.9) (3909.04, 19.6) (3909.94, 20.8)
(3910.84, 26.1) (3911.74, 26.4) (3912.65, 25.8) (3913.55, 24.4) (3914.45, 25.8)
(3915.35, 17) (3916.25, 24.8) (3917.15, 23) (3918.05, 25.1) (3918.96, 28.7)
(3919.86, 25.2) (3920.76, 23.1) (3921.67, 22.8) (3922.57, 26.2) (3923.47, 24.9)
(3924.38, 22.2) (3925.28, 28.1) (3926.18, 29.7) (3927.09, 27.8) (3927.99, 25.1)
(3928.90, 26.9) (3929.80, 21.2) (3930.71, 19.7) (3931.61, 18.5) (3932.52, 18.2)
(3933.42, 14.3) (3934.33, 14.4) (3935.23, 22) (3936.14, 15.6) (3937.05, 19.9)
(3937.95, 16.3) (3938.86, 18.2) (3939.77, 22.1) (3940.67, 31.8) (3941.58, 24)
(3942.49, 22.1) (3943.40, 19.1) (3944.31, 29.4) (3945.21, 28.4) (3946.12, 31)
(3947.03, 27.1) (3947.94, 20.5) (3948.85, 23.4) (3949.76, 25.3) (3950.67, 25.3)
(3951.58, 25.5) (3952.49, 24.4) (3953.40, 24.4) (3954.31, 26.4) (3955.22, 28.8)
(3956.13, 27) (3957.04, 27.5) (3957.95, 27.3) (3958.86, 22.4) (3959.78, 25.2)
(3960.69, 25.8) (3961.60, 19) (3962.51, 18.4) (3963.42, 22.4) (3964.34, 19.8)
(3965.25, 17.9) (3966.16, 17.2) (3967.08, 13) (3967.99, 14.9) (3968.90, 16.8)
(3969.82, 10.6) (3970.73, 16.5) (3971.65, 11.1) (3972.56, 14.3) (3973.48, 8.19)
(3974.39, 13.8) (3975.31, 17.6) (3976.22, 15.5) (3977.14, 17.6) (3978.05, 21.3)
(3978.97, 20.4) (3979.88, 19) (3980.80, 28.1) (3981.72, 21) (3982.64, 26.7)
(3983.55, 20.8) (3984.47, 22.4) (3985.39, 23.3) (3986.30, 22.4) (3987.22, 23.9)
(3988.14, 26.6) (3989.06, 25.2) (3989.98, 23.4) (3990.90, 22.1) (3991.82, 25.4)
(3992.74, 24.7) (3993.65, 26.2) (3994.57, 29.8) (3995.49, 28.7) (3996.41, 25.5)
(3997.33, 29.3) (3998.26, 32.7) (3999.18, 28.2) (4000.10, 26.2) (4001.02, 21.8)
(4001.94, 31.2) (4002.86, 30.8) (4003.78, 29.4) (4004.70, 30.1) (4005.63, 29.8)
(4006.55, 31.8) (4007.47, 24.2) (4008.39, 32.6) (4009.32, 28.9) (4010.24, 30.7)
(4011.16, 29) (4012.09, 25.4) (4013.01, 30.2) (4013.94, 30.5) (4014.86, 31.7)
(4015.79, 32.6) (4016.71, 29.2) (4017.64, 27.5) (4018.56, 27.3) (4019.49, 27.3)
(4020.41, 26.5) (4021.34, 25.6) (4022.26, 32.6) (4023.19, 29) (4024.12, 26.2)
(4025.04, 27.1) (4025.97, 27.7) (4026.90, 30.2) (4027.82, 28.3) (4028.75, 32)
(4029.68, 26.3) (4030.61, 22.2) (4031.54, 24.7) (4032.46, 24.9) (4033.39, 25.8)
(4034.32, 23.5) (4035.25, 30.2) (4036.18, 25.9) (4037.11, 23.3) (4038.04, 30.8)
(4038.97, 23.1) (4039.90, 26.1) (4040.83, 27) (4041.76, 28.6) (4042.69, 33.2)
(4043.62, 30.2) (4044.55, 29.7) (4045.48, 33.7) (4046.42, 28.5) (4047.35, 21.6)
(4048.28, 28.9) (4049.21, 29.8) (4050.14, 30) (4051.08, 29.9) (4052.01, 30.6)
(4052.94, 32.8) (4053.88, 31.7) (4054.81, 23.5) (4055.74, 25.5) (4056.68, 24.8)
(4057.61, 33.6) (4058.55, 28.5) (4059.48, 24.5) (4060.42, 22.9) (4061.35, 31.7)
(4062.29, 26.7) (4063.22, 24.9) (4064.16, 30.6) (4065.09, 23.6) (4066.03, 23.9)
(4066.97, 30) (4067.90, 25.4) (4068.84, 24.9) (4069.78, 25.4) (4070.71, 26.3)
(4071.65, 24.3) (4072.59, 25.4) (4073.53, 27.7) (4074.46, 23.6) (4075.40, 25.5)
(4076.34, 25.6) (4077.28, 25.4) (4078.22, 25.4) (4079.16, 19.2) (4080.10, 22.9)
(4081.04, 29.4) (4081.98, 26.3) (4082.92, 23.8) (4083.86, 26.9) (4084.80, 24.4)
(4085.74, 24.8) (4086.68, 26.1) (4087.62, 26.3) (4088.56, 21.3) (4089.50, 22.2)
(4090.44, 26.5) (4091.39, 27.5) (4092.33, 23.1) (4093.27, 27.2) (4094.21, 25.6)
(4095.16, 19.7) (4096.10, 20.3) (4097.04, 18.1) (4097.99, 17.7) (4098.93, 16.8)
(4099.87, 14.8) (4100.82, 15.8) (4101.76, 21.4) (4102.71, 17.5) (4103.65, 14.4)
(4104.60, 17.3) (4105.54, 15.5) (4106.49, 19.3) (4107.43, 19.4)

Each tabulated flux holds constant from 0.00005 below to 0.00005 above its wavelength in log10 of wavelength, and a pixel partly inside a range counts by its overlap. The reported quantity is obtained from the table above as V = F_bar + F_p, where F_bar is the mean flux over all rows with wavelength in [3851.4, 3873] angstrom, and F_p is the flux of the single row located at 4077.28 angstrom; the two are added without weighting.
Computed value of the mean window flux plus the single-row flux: 56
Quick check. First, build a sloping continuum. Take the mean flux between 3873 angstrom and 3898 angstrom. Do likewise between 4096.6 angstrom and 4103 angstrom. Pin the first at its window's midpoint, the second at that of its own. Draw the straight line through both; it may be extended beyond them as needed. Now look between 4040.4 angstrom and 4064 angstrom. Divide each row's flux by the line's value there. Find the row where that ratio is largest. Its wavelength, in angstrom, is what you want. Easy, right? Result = 4057.61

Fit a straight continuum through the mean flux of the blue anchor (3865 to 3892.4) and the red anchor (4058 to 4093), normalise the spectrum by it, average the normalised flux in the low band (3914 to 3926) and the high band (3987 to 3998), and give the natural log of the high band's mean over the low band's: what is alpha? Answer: 0.04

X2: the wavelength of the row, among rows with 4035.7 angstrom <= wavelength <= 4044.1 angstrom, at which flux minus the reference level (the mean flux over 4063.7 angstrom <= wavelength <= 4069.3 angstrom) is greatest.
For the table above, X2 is 4042.69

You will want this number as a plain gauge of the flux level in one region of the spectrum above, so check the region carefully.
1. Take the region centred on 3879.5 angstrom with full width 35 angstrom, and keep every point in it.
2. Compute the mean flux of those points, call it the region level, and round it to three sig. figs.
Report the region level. 23.4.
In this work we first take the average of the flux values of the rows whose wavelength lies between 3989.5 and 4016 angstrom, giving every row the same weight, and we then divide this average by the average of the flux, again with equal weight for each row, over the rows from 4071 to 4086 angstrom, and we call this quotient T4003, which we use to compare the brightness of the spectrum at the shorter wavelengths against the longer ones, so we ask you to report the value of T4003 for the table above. 1.1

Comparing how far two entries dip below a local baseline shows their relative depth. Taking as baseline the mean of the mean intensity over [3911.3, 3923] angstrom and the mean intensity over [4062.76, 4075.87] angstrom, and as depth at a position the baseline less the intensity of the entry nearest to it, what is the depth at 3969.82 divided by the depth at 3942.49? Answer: 4.8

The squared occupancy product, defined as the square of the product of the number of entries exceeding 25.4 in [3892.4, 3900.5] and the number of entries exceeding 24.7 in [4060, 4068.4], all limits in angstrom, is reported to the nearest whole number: 36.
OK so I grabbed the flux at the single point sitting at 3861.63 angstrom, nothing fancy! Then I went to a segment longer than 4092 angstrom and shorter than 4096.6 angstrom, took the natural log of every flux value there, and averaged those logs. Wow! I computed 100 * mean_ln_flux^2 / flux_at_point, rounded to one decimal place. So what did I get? 36.3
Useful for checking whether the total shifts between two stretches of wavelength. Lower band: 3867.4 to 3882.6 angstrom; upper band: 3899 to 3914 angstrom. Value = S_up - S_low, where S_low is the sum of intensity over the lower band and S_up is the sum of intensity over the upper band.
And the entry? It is -103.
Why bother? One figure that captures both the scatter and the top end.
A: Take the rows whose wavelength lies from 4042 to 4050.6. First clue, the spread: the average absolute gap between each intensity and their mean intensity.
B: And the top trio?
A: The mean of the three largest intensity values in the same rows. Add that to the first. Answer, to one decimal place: 34.5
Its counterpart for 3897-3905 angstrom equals 27.5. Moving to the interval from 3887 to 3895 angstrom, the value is 18.7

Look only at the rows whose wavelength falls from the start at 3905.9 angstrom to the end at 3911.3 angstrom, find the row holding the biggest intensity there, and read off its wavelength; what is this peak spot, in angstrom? 3908.14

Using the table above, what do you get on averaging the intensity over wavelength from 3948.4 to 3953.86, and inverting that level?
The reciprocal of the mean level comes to 0.0405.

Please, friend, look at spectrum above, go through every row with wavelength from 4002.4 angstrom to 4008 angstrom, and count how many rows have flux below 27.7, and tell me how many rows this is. 1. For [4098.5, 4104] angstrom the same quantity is 6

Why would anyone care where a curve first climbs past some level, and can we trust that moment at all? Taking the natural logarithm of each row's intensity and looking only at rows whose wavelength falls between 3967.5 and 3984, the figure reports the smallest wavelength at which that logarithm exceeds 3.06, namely 3980.80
